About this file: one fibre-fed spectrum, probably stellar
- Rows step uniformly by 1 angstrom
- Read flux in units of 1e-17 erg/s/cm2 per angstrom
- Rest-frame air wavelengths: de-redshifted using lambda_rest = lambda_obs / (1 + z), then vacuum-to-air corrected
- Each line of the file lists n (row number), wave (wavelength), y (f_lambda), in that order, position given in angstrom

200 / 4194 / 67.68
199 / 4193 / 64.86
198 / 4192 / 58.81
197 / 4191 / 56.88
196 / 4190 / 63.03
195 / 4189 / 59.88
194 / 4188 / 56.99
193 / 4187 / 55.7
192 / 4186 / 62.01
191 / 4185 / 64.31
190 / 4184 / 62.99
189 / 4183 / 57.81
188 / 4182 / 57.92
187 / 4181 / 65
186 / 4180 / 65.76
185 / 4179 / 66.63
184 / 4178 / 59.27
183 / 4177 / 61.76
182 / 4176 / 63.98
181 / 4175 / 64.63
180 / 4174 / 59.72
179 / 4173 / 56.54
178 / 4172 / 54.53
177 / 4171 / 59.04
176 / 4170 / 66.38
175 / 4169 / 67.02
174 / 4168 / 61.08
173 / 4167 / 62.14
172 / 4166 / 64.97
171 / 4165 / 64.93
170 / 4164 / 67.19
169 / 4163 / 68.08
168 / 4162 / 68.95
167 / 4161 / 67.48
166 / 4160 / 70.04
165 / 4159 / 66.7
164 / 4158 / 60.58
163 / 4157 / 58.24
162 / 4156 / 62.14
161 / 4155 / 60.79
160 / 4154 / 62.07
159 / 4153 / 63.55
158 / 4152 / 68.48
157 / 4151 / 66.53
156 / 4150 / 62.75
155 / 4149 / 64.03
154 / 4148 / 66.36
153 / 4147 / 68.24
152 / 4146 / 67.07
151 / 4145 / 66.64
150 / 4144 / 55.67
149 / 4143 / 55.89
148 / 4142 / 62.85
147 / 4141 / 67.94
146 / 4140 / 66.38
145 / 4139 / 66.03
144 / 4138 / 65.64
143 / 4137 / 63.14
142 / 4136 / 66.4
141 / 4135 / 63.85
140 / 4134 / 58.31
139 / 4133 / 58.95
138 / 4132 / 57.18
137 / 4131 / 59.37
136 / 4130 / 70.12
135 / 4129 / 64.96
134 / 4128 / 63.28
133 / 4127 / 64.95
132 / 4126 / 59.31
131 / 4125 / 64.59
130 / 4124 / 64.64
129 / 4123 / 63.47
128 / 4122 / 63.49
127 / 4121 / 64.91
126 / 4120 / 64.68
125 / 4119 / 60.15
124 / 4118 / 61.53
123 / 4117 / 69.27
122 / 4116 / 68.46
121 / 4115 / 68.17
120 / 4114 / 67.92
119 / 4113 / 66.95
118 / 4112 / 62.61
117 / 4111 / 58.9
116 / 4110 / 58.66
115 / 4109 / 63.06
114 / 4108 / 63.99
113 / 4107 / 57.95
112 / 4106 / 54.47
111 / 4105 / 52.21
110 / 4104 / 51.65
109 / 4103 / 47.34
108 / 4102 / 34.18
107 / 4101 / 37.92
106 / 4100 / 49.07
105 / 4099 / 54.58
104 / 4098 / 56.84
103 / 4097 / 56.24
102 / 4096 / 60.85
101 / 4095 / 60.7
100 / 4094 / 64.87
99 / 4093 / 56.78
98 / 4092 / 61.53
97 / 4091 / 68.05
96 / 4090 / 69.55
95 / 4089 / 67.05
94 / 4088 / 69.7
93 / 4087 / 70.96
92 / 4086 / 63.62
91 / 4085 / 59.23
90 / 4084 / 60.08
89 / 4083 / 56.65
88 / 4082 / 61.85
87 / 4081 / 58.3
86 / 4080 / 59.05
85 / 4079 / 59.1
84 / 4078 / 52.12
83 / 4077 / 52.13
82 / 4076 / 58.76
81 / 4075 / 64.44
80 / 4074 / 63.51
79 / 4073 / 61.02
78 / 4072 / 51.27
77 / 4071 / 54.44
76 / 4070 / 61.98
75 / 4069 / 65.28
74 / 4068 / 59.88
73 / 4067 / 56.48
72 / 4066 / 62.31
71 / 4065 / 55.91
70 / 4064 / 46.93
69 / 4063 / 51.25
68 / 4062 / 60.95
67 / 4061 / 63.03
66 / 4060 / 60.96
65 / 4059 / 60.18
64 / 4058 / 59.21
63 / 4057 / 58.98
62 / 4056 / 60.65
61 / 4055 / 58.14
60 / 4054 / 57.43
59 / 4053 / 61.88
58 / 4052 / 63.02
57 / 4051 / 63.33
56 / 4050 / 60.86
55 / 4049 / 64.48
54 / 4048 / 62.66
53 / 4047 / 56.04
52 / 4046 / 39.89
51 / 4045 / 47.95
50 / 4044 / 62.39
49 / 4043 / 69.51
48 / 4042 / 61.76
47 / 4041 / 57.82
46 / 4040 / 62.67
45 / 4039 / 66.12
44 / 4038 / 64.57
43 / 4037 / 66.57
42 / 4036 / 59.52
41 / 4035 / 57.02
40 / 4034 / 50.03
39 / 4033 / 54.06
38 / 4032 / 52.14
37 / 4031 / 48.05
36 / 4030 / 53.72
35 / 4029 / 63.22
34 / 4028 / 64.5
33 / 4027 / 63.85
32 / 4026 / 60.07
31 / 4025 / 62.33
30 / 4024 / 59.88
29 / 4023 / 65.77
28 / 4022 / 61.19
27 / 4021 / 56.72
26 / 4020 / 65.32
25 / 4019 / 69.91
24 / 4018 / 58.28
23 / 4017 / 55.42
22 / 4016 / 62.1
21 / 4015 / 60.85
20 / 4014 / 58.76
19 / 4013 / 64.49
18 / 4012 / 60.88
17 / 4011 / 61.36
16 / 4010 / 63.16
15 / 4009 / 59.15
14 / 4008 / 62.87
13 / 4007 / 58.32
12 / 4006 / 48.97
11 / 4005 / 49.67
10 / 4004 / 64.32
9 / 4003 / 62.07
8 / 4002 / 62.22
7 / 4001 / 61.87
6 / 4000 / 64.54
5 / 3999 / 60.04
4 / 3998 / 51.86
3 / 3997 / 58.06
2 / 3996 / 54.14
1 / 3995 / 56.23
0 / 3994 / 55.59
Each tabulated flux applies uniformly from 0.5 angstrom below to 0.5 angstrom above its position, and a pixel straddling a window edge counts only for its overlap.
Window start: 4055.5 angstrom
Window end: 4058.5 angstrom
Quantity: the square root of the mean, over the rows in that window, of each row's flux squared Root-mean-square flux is 60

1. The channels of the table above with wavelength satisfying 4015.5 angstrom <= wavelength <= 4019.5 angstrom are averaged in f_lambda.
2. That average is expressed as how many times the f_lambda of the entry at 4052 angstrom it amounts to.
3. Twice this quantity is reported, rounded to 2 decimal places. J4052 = 1.95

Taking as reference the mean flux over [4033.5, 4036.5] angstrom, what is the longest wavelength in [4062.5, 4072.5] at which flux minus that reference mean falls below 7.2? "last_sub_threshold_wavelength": 4072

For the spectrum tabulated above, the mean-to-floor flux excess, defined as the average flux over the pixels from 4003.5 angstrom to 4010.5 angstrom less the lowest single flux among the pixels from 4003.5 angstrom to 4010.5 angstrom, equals 9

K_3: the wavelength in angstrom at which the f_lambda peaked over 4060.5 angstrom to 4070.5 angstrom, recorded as 4069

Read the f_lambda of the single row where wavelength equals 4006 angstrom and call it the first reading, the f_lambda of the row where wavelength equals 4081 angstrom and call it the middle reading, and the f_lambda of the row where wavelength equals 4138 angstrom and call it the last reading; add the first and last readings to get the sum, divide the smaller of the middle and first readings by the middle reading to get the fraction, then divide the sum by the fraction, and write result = 136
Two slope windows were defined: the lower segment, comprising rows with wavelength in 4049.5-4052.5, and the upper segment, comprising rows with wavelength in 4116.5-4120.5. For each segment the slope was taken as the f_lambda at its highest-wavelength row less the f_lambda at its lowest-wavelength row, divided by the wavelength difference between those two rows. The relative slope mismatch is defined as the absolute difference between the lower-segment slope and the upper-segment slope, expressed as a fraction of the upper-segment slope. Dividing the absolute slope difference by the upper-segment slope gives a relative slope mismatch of -1.7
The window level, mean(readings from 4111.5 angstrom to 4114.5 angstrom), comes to 65.8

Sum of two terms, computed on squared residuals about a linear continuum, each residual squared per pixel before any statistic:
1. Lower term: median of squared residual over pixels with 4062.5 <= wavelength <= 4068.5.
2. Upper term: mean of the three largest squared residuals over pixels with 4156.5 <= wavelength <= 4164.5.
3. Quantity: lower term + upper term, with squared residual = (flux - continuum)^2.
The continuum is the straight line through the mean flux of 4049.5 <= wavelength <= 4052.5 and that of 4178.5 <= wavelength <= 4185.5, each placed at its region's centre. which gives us 78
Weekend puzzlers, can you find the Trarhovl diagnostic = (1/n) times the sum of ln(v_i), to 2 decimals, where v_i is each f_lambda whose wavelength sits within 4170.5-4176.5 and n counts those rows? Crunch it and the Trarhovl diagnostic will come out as 4.09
